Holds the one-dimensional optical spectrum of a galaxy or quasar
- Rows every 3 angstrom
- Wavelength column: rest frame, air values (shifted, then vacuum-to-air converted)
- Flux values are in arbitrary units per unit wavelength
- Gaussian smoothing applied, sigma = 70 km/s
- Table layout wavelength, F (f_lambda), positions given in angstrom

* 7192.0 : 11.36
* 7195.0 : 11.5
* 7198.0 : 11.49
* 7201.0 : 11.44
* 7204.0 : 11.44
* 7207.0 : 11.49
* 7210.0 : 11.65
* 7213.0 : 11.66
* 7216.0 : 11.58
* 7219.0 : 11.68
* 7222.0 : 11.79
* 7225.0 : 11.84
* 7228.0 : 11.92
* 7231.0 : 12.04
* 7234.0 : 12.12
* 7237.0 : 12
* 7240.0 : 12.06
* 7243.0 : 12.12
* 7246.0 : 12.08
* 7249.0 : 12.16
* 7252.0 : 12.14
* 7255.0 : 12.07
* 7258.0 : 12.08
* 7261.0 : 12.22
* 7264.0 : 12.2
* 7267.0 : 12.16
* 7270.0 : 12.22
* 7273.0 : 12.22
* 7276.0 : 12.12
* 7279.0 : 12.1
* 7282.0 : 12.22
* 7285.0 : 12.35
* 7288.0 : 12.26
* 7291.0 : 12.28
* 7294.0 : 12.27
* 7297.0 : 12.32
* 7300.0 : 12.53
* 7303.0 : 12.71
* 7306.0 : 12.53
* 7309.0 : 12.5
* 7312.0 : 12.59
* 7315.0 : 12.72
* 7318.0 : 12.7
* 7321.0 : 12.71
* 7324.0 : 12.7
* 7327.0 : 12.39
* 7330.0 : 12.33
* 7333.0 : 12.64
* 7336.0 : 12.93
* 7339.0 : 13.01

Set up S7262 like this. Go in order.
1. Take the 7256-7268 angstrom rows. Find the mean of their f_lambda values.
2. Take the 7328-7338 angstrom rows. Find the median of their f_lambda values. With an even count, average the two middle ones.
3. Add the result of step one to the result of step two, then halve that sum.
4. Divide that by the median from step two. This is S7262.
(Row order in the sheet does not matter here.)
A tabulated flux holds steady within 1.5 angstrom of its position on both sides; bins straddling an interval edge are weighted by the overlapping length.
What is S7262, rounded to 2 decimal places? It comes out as 0.98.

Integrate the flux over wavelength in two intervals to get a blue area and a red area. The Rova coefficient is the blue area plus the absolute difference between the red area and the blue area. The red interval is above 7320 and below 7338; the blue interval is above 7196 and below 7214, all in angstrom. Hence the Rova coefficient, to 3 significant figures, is 227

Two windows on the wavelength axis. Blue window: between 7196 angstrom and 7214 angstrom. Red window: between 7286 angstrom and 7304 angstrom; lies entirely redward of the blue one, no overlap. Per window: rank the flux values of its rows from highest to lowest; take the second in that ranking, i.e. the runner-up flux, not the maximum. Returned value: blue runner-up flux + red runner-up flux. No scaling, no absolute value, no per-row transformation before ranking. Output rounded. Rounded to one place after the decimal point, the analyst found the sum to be 24.2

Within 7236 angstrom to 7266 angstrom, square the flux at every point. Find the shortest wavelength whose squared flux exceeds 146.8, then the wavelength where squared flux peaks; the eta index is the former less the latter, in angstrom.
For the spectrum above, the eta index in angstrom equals -18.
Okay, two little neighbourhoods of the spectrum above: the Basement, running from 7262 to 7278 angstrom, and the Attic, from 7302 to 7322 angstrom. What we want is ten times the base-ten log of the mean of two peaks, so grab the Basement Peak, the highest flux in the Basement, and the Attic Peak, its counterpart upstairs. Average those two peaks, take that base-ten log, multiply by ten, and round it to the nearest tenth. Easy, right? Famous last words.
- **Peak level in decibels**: 11.0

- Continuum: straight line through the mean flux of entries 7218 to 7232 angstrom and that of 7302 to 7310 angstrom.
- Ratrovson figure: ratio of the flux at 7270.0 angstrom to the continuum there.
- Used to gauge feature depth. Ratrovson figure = 1.00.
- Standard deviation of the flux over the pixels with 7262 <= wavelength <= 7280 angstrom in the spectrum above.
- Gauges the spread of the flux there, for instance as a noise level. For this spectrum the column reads 0.05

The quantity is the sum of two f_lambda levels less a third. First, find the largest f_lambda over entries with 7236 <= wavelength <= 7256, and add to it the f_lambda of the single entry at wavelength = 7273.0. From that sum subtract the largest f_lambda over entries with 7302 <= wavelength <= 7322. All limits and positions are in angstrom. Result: 11.7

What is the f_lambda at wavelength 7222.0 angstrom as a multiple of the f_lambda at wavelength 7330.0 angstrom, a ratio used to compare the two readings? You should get 0.96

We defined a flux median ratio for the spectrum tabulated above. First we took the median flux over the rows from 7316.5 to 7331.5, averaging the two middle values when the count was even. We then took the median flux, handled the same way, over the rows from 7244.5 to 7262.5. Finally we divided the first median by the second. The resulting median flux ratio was 1.05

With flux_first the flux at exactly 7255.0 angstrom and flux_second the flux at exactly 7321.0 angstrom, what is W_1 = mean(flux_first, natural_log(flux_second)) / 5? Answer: 1.46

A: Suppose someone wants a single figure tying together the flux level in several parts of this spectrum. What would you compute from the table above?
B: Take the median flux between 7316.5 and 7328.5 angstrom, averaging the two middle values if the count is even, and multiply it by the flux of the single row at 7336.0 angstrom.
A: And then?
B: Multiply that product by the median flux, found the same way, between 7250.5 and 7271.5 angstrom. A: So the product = 1997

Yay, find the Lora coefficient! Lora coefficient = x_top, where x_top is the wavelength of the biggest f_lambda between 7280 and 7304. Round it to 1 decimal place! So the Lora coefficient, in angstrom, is 7303.0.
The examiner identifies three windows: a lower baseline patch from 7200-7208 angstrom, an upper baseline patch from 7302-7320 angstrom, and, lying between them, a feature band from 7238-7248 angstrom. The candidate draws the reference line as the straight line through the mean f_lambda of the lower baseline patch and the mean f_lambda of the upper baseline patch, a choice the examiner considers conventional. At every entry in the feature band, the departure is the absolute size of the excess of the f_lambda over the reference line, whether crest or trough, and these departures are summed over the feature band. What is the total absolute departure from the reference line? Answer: 0.61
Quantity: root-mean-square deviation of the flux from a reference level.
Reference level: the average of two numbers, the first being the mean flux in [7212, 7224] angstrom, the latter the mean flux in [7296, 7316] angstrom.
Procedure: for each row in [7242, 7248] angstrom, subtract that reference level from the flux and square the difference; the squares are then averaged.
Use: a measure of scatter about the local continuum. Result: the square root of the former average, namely 0.03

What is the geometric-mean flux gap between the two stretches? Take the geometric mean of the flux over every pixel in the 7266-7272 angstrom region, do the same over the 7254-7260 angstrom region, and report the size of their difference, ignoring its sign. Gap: 0.1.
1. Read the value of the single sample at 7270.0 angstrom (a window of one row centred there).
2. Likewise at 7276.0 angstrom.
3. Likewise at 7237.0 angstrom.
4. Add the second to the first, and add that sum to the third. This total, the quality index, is 36.3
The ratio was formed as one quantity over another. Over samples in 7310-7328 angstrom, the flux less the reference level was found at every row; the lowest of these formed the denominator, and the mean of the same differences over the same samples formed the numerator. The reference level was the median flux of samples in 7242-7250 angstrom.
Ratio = 1.9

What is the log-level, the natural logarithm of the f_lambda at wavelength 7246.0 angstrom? 2.49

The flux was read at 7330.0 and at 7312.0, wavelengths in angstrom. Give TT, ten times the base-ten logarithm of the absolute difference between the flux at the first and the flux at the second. -6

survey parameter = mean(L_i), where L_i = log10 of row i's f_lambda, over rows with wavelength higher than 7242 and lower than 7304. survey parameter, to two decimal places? 1.09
